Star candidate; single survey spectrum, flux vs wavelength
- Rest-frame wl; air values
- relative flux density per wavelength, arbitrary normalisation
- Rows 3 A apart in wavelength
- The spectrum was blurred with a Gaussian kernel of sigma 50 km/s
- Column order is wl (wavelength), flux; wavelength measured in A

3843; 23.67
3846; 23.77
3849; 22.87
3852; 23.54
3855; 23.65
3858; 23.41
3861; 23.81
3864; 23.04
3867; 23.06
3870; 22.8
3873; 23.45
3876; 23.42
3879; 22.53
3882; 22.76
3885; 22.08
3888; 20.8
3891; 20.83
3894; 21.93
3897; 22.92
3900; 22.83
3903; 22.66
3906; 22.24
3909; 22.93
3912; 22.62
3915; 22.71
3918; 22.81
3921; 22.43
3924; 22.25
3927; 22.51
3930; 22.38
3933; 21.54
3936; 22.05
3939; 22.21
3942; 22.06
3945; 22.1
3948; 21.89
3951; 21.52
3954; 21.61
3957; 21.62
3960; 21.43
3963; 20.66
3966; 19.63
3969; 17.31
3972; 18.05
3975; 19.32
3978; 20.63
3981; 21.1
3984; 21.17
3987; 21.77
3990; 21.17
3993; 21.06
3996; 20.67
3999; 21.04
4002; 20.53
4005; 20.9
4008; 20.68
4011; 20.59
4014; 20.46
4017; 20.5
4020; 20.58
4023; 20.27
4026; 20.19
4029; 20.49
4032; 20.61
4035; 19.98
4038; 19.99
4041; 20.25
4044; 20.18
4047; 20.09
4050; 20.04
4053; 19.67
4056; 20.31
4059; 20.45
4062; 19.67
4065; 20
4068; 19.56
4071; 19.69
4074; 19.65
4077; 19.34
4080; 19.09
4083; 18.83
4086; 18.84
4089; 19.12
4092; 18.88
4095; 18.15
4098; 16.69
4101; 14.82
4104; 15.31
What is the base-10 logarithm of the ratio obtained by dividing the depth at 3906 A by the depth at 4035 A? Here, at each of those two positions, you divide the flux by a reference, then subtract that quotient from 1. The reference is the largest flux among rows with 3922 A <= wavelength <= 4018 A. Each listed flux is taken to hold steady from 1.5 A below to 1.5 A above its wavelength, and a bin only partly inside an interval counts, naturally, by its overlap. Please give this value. -1.0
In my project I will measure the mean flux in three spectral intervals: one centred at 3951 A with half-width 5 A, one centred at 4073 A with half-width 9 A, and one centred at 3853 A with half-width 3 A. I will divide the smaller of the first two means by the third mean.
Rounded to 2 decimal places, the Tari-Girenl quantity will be 0.83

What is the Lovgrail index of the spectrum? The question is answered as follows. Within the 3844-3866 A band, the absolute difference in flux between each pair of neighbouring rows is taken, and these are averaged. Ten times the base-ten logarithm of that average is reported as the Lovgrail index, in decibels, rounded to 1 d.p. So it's -2.9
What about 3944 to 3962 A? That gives -7.6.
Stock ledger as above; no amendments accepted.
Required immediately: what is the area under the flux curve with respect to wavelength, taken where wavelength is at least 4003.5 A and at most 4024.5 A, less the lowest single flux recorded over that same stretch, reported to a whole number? 412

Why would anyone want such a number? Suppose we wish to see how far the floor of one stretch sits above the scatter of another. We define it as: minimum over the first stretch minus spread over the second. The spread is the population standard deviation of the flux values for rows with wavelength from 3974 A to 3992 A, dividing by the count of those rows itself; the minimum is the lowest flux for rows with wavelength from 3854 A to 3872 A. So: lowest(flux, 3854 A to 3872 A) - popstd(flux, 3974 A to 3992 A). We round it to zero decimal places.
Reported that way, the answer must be 22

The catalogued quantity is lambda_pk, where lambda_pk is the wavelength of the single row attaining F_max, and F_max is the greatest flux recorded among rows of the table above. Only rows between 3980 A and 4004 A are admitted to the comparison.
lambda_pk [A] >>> 3987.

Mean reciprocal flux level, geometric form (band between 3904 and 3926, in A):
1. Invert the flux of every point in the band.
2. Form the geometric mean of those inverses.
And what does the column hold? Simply 0.0443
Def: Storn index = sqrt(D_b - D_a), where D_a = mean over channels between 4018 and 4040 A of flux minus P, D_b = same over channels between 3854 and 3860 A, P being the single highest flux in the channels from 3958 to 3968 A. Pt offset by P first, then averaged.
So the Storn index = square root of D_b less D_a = 1.80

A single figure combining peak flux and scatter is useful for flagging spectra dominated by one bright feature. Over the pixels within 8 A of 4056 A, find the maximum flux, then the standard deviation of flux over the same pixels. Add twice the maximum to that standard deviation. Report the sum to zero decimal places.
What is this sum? 41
